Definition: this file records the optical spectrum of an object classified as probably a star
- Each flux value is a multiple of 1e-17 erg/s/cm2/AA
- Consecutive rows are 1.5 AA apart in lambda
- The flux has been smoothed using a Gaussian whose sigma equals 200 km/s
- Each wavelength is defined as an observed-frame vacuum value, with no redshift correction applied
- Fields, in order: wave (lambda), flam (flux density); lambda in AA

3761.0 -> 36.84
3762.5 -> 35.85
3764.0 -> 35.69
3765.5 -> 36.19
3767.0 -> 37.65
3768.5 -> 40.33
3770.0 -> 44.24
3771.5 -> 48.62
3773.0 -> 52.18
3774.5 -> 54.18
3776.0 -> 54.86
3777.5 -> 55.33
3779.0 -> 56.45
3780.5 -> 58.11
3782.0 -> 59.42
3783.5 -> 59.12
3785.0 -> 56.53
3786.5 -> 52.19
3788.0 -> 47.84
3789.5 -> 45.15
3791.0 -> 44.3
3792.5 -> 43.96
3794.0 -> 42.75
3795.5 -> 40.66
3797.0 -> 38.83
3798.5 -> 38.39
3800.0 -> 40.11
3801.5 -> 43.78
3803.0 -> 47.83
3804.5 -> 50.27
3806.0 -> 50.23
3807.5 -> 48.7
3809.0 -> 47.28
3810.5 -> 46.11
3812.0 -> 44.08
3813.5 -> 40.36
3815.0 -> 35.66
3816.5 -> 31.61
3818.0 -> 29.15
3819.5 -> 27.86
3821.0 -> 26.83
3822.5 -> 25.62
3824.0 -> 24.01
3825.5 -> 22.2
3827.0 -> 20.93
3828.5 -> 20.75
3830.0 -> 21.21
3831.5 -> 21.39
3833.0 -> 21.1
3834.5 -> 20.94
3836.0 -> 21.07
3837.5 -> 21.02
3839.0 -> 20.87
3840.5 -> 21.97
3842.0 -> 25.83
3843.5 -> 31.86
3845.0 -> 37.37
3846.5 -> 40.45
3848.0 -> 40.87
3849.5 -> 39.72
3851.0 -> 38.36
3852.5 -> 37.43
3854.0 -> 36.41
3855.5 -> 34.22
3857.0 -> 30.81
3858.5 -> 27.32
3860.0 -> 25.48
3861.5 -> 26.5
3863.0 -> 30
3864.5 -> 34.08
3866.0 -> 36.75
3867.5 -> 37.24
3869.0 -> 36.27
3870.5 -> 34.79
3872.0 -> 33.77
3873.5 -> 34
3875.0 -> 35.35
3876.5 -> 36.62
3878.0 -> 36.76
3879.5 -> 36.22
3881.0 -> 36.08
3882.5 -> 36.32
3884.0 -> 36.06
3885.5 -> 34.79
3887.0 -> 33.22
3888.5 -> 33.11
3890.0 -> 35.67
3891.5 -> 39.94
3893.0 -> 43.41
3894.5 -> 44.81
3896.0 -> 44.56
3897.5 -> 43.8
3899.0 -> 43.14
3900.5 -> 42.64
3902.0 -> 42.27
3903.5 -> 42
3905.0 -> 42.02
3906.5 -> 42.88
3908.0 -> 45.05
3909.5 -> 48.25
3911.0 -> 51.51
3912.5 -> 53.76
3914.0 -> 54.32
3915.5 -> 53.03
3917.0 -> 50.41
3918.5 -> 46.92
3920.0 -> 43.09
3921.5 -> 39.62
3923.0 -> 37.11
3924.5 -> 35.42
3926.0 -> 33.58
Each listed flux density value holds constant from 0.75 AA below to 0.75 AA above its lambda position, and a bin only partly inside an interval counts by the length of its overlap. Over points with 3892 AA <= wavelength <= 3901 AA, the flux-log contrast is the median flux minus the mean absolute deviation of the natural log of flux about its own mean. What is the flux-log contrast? 44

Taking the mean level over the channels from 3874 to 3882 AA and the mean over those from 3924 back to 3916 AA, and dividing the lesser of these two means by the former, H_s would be 1.00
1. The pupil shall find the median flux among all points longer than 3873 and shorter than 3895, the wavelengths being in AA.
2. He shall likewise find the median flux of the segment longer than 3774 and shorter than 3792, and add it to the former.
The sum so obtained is 91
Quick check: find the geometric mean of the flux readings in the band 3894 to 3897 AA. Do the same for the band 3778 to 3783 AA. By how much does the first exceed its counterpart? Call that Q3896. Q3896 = -13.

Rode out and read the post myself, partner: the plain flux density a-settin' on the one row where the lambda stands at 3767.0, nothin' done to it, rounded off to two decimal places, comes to 37.65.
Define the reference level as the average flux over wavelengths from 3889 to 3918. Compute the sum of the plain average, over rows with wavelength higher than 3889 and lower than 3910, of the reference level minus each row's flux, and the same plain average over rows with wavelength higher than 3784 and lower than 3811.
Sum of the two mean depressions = 2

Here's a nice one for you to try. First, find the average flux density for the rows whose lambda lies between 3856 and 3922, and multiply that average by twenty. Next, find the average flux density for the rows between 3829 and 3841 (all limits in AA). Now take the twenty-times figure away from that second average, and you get -767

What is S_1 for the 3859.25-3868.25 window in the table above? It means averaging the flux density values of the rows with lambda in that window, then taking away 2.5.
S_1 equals 29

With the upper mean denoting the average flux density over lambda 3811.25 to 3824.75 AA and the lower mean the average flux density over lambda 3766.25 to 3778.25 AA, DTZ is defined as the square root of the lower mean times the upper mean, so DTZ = 39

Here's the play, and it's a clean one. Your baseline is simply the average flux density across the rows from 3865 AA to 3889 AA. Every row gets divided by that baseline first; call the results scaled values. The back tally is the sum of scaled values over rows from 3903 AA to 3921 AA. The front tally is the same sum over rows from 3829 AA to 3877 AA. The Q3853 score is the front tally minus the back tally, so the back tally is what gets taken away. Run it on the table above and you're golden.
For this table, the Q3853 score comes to 11.8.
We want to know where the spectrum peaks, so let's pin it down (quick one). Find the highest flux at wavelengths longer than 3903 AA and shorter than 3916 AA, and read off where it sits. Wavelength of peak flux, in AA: 3914.0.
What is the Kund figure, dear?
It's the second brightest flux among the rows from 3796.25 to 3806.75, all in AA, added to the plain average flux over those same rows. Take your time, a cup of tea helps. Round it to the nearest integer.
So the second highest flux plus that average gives 94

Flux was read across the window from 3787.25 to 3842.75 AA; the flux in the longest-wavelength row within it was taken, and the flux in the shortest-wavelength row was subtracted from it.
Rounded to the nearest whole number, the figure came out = -22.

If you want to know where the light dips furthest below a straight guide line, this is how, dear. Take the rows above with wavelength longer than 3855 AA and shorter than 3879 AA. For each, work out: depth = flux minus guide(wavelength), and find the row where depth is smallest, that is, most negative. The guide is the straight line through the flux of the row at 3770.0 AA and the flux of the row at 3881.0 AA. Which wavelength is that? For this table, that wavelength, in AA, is 3860.0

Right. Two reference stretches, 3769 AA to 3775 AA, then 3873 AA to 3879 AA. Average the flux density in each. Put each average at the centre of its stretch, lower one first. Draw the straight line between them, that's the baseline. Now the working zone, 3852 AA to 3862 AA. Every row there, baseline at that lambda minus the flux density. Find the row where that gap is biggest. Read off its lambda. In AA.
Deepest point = 3860.0 AA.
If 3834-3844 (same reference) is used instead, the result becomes 3834.5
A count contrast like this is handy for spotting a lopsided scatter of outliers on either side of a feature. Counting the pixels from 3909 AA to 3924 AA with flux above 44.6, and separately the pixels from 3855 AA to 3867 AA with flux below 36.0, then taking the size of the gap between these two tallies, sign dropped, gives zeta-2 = 0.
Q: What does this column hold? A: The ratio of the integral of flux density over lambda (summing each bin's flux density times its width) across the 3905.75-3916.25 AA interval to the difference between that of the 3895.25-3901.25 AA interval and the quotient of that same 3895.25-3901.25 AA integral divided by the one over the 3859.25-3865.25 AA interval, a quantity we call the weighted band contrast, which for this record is 2.0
